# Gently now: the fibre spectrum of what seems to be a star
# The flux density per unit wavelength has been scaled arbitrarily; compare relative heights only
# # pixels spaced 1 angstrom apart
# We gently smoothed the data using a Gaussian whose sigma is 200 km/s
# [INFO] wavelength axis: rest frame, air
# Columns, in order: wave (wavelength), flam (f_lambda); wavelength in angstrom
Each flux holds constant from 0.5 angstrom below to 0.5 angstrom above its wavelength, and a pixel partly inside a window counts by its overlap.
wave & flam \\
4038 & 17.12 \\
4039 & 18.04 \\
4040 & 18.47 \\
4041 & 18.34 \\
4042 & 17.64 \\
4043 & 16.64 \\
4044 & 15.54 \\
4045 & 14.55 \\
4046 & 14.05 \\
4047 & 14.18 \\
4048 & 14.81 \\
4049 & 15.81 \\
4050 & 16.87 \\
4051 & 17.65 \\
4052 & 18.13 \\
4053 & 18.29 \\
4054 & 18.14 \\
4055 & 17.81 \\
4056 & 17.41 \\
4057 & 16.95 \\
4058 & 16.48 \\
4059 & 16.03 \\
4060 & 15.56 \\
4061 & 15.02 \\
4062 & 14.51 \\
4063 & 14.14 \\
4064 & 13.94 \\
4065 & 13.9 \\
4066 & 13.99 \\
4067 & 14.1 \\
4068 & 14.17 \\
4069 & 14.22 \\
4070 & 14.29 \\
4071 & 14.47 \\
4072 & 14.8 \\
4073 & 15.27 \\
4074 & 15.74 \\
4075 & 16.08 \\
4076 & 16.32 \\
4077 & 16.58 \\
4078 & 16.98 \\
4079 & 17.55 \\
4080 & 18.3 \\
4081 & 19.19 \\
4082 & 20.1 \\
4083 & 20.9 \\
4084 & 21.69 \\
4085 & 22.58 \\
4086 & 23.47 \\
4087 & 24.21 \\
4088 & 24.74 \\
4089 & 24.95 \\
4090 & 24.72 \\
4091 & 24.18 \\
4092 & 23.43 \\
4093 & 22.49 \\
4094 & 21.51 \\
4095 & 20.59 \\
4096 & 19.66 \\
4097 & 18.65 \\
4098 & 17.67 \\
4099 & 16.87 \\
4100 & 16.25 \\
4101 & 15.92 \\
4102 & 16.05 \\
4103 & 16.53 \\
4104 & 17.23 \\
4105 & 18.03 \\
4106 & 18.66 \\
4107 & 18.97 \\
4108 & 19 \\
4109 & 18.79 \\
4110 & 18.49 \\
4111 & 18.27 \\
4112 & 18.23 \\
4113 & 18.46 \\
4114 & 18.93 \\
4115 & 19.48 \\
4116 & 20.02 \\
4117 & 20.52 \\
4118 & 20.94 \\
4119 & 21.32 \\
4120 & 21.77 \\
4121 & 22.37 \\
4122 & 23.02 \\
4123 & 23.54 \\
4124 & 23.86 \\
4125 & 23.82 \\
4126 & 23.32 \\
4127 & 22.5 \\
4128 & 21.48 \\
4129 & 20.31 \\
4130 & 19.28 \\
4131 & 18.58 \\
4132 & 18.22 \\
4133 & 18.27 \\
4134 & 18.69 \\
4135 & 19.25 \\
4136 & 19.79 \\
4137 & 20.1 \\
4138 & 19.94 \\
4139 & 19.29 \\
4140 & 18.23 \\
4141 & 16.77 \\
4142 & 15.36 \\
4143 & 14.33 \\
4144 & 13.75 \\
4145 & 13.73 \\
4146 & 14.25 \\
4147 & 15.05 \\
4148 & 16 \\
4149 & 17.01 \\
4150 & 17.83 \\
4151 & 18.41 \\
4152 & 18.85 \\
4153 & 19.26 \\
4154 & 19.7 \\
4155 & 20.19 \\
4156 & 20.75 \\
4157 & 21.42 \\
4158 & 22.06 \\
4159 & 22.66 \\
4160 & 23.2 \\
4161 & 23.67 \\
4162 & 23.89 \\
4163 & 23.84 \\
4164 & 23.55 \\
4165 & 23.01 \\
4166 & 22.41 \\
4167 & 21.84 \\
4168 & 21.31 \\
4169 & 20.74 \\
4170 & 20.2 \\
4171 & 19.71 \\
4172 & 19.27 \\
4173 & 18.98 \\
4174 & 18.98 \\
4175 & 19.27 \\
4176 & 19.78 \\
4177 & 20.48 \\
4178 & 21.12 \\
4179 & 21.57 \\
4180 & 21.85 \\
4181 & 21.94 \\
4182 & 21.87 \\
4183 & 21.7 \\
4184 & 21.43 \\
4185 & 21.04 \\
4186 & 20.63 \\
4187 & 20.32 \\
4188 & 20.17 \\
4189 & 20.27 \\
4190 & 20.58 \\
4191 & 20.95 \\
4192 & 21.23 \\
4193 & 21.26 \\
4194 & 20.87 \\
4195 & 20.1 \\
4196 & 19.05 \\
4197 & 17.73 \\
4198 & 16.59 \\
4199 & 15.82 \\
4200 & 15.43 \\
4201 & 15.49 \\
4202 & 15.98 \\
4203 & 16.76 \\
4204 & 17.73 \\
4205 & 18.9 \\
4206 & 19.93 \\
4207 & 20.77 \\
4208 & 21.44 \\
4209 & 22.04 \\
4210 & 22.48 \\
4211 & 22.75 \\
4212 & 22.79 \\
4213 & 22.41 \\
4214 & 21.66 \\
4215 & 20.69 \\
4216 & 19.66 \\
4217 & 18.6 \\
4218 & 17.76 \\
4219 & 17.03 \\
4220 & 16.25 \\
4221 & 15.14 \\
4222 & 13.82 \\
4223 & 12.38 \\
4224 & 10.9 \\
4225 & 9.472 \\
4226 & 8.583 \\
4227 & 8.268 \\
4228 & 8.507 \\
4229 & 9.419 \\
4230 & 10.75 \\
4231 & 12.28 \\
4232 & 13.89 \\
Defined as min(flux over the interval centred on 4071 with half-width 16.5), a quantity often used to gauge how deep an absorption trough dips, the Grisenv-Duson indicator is 13.9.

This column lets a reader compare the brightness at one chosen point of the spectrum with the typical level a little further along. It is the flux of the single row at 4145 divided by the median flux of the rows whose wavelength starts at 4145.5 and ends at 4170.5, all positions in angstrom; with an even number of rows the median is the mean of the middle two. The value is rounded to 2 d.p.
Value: 0.66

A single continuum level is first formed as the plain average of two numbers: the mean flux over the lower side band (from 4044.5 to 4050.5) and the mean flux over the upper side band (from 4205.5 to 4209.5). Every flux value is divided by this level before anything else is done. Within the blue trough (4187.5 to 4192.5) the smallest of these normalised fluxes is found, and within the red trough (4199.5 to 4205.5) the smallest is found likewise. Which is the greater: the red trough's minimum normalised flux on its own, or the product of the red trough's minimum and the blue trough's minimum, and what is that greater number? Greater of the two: 0.96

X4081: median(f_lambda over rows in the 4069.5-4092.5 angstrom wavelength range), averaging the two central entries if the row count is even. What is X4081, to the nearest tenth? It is 19.2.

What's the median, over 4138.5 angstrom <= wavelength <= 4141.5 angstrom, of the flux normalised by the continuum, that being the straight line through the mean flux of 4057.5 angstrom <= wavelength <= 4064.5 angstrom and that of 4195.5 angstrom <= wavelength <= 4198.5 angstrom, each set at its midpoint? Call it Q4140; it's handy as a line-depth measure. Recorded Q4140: 1.09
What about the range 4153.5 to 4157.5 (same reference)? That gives 1.21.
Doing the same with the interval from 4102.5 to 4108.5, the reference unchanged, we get 1.15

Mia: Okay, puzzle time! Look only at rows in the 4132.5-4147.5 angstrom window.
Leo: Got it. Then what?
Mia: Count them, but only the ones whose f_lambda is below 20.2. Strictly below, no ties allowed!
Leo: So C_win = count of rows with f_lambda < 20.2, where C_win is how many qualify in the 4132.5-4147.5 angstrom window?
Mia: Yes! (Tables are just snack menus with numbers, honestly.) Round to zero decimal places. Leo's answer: 15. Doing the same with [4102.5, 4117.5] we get 14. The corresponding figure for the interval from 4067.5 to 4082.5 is 15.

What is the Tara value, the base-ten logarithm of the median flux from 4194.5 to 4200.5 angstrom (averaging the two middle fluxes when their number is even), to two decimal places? 1.23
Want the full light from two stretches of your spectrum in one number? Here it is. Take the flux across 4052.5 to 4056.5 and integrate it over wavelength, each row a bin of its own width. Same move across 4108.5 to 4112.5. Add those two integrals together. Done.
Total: 145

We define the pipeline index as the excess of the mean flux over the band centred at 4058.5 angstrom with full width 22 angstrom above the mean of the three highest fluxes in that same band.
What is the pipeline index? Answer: -2.4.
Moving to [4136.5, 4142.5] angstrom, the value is -1.5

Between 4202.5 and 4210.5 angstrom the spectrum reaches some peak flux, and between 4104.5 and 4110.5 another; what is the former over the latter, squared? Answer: 1.40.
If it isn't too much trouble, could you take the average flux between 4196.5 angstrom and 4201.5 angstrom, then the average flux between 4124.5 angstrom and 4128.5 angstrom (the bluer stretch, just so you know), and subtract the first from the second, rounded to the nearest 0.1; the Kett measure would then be 6.6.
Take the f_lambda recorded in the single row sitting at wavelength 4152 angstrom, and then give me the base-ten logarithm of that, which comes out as 1.28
